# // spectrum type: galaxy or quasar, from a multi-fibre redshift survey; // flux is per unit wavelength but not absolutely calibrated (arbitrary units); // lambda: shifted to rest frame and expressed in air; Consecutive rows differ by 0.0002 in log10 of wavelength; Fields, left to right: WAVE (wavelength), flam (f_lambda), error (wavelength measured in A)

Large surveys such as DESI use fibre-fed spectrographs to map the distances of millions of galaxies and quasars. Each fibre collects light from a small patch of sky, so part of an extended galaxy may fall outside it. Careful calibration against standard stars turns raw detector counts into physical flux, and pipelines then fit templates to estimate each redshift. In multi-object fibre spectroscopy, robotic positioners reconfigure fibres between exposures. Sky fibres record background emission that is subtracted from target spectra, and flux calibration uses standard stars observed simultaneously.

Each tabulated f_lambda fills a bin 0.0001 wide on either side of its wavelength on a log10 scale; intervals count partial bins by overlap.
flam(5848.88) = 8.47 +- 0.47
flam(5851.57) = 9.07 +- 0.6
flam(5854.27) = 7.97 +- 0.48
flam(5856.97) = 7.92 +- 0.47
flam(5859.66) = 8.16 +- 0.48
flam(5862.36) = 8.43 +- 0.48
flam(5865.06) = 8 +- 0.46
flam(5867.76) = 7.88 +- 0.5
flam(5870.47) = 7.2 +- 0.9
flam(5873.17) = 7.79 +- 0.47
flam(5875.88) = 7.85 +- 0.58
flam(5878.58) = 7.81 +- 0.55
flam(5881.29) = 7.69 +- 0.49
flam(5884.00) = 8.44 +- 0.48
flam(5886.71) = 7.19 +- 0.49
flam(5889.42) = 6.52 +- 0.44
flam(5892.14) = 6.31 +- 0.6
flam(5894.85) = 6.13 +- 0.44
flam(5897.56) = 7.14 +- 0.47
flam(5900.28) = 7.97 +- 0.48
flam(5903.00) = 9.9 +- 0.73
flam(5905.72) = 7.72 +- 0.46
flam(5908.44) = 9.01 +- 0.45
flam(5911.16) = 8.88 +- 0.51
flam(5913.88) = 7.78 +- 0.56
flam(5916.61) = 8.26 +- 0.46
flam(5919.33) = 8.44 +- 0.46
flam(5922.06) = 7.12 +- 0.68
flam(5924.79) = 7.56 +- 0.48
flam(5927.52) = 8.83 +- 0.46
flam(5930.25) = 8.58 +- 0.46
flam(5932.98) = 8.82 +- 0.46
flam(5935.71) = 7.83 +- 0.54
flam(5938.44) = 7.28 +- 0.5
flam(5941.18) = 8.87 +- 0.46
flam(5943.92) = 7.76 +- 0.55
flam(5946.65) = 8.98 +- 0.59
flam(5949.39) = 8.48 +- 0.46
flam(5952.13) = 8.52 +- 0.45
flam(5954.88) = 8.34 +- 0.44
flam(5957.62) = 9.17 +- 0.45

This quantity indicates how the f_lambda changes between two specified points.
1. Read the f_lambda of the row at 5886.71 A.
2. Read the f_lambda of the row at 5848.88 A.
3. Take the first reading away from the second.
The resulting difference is 1.3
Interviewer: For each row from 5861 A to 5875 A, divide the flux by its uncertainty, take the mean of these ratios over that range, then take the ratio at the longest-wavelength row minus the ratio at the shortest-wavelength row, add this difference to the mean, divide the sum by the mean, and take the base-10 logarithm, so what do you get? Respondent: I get -0.03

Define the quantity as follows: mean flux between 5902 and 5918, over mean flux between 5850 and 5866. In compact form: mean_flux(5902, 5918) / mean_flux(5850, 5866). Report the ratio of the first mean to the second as 1.04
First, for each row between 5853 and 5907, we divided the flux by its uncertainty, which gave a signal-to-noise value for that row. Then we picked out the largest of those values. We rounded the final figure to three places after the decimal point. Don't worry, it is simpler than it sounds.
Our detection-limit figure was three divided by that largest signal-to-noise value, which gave 0.171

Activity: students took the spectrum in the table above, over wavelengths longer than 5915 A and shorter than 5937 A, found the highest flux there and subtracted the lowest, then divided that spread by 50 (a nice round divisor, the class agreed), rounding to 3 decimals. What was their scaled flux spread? 0.034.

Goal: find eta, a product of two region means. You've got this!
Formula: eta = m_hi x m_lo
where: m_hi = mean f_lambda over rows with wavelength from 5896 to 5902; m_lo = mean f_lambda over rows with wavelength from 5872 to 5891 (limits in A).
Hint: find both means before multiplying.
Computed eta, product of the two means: 58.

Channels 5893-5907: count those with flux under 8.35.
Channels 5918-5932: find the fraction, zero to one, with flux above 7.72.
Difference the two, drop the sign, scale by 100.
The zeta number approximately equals 340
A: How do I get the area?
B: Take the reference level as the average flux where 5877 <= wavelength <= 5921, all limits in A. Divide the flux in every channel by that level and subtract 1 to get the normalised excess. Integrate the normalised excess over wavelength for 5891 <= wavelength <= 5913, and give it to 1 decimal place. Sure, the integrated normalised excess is 0.2 A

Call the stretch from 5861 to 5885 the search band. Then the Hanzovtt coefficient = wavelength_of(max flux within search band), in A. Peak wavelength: 5884.00 A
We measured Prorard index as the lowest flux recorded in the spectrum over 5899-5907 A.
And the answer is 7.72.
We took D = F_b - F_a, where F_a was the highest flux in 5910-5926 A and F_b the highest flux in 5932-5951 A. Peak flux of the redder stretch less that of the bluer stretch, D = 0.10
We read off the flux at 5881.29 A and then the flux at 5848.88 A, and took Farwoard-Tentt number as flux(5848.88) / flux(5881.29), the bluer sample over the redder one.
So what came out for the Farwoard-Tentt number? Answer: 1.10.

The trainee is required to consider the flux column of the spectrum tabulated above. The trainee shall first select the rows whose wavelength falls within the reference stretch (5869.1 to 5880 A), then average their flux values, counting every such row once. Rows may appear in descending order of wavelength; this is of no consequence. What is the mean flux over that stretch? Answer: 7.66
